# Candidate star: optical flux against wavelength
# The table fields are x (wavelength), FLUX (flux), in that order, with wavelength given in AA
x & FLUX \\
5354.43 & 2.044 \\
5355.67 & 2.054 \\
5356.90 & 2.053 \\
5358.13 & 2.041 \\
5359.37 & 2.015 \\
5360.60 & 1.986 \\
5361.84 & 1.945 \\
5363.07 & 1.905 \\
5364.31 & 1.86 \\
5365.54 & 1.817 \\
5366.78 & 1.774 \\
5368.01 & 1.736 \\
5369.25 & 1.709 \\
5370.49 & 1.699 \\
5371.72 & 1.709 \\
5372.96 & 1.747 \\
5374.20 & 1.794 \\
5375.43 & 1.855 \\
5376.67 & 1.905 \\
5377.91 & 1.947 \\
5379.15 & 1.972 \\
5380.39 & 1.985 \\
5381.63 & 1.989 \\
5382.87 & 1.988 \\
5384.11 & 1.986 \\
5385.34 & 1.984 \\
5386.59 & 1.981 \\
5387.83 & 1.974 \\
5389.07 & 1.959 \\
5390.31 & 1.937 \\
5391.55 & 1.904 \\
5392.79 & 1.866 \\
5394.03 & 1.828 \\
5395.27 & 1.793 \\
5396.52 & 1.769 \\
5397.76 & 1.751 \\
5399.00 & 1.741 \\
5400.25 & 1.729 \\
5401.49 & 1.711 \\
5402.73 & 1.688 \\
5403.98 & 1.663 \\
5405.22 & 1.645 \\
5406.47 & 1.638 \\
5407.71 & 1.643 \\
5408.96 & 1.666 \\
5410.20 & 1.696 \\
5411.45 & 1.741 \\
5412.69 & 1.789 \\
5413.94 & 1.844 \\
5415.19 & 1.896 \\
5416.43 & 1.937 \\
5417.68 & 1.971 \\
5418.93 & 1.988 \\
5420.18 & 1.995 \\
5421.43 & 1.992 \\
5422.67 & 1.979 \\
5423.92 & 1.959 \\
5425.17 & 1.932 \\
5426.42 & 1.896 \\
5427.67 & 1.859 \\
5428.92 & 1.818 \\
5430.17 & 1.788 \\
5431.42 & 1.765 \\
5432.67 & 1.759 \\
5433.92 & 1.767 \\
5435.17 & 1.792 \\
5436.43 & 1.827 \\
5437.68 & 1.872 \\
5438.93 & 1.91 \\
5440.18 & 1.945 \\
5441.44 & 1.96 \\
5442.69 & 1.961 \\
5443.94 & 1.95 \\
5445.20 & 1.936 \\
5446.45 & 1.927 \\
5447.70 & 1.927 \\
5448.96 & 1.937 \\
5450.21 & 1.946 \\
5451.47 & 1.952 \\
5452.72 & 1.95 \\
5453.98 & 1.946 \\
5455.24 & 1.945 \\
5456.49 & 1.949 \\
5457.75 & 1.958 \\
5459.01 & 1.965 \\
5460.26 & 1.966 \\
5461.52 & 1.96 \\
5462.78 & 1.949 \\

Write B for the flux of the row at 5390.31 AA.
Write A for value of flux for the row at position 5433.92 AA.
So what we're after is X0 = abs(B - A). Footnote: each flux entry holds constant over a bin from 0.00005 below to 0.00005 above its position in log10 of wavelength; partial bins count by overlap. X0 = 0.17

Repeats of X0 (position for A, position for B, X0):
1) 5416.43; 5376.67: 0.03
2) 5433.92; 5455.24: 0.18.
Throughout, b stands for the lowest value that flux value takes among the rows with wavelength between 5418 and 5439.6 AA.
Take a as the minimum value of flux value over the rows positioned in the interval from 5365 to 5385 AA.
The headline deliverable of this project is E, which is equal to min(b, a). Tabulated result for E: 1.70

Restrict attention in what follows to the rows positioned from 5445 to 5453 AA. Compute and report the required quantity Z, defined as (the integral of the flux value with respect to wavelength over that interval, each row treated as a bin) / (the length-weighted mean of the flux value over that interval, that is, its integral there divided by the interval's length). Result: 8.0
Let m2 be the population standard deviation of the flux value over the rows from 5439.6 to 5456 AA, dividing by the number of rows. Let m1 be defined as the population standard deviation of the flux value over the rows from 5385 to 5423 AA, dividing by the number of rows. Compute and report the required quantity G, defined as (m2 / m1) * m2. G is 0.00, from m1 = 0.126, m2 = 0.01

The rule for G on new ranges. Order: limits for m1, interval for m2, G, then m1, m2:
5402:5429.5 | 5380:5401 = 0.07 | 0.131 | 0.10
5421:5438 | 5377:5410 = 0.22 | 0.079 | 0.13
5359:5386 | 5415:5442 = 0.06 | 0.108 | 0.08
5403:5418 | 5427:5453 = 0.05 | 0.118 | 0.07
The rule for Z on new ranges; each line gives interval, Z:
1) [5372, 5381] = 9.0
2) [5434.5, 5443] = 8.5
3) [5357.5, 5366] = 8.5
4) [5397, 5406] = 9.0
